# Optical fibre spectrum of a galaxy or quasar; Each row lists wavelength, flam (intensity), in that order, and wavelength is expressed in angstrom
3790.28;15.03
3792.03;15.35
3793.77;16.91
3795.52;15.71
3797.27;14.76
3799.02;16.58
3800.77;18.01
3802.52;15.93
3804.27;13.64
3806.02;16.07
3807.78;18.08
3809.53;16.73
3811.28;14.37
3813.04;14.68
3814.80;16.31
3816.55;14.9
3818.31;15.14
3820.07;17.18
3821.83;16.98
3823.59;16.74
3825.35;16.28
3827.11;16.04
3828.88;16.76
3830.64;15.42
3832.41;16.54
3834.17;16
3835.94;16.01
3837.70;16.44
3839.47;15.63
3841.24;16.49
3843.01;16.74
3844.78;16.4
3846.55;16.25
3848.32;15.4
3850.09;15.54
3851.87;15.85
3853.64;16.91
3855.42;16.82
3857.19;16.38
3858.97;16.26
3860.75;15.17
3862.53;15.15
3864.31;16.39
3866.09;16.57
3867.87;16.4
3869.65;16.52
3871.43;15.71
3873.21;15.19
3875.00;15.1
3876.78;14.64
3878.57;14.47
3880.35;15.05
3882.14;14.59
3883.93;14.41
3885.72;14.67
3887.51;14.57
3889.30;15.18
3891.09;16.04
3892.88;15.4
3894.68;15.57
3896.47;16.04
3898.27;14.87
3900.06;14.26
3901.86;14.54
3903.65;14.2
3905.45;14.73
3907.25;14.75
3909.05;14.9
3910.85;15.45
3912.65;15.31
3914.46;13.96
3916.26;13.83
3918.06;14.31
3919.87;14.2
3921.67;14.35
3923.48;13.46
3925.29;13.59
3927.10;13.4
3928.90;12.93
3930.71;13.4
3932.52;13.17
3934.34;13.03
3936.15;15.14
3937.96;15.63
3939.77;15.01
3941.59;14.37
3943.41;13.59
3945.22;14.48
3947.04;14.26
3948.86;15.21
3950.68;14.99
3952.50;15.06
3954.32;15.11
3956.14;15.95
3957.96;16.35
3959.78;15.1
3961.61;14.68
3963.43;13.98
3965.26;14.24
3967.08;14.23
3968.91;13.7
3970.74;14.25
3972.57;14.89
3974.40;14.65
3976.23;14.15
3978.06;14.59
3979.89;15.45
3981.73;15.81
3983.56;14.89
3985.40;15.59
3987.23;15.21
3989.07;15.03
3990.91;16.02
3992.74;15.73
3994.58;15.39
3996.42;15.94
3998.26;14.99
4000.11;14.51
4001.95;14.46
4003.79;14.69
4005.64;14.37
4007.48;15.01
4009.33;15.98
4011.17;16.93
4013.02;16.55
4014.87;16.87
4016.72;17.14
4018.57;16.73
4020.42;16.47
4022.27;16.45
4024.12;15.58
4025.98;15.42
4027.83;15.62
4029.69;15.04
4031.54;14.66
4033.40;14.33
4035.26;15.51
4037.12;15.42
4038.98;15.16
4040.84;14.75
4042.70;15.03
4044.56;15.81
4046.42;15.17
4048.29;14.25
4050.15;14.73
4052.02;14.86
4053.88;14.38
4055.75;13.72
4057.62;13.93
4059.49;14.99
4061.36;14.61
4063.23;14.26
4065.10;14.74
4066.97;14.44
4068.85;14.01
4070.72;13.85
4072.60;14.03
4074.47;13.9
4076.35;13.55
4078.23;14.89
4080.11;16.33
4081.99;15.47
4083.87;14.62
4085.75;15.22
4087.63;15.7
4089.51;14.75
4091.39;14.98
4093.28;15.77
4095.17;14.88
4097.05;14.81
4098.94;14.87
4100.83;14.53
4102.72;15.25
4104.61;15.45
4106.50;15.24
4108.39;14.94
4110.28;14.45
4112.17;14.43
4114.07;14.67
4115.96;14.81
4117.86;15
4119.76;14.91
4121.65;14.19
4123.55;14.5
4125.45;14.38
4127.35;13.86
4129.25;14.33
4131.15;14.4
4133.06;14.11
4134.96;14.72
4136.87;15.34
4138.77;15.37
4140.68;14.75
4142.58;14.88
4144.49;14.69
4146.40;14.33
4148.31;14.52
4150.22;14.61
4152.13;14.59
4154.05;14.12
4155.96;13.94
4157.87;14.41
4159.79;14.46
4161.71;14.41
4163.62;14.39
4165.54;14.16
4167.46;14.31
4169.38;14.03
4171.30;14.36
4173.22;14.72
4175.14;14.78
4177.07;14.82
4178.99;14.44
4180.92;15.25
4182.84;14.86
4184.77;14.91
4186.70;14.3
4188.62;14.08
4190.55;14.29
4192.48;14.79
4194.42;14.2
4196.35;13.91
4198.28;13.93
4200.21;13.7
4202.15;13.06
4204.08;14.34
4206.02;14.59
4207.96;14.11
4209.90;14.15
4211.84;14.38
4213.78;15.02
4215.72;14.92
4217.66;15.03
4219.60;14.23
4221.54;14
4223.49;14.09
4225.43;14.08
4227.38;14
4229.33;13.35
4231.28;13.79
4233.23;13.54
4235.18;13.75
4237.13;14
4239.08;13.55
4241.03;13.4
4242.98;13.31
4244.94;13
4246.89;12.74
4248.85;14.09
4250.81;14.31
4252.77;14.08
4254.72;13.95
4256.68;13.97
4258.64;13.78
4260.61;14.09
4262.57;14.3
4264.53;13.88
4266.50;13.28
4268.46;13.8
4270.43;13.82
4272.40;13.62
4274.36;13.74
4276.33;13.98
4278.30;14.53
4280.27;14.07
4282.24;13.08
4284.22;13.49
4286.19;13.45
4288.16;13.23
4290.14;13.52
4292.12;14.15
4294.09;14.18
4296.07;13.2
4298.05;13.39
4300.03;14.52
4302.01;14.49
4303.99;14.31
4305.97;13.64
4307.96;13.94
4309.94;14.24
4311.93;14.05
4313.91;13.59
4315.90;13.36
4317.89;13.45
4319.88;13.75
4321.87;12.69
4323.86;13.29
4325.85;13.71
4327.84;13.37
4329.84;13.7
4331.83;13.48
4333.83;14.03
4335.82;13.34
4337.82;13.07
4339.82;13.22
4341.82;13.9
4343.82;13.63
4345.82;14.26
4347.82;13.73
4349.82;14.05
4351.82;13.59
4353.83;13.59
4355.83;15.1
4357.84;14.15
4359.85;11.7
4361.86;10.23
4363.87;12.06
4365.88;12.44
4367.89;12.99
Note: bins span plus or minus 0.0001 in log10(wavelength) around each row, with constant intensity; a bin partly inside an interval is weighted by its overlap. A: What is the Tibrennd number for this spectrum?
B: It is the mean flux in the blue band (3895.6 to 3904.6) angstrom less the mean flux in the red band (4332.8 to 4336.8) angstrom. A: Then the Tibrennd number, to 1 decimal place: 1.1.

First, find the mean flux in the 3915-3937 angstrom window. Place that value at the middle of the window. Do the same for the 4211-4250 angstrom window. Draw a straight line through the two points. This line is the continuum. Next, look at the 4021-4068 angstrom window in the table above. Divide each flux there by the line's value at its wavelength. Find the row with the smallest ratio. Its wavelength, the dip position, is 4055.75 angstrom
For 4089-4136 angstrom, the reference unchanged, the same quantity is 4127.35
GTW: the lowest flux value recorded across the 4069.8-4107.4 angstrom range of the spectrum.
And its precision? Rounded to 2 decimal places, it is 13.55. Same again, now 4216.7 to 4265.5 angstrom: 12.74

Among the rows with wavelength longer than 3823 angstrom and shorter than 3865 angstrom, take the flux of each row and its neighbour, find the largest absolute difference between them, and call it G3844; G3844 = 1.34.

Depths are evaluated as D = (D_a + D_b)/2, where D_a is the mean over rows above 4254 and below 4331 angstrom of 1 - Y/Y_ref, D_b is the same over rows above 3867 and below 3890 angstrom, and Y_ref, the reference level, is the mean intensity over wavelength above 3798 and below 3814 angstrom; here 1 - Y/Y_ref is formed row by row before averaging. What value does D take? 0.098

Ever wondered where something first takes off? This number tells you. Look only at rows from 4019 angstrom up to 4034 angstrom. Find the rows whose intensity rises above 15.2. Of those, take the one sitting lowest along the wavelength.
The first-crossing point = 4020.42 angstrom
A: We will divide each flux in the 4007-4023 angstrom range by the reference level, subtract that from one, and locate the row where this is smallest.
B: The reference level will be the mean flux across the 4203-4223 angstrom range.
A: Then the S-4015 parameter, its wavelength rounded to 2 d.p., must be 4016.72 angstrom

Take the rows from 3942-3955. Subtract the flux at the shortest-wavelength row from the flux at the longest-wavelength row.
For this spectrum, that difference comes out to 1.5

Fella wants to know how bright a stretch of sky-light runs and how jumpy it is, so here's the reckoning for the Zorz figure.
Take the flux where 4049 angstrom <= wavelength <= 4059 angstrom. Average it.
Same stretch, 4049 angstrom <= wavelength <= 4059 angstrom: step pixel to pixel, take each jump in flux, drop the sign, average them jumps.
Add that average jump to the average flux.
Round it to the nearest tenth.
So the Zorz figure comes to 14.7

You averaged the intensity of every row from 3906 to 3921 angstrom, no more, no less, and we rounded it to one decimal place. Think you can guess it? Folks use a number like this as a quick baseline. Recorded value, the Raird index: 14.6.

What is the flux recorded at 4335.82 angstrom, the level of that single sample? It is 13.34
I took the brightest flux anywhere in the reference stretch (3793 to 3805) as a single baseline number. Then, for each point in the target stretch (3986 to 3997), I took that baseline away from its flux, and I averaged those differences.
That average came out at -2.5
